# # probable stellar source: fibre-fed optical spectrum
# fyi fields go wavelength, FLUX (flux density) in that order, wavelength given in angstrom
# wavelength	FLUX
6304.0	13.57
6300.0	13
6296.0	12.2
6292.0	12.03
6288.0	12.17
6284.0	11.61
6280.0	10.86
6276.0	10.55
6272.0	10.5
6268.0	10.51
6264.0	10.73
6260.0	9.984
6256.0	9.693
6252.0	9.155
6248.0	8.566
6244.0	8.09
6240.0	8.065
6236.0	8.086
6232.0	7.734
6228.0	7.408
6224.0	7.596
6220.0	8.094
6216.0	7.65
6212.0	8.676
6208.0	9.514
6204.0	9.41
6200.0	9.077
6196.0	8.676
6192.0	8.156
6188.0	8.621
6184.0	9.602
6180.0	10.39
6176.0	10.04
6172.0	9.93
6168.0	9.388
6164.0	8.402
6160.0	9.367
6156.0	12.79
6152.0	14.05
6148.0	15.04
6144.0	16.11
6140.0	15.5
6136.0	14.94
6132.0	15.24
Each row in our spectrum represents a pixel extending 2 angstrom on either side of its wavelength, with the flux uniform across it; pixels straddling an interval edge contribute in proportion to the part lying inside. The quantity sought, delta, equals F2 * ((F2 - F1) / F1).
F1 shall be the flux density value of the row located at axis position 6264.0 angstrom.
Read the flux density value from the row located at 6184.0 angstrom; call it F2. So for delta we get -1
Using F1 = 10.73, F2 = 9.602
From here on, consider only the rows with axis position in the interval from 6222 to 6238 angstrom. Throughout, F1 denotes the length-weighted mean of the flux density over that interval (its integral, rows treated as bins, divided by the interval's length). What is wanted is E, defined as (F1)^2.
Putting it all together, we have 59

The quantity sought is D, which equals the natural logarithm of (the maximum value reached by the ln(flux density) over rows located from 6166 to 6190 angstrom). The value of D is 0.85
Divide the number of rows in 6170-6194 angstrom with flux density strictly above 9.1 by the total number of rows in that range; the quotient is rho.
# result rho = 0.7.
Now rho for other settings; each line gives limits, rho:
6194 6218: 0.3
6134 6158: 1.0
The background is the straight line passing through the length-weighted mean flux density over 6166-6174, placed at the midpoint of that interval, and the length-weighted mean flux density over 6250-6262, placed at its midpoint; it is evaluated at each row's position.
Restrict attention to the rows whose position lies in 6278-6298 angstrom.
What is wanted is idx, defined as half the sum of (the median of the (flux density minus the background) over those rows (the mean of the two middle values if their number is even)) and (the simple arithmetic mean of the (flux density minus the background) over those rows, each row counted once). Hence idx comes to 2.3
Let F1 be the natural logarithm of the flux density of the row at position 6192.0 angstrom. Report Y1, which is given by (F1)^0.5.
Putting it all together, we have 1.45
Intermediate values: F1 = 2.1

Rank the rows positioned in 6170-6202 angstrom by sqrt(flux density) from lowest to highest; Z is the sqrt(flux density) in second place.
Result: 2.94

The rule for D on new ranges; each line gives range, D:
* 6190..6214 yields 0.81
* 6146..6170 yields 1.00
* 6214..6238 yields 0.74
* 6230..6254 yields 0.79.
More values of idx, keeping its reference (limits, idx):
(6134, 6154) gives 5.4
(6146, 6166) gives 2.7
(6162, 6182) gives 0.1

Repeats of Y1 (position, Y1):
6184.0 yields 1.50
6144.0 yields 1.67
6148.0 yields 1.65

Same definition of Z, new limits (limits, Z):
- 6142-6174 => 3.06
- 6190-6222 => 2.84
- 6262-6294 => 3.24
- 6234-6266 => 2.84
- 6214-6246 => 2.76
